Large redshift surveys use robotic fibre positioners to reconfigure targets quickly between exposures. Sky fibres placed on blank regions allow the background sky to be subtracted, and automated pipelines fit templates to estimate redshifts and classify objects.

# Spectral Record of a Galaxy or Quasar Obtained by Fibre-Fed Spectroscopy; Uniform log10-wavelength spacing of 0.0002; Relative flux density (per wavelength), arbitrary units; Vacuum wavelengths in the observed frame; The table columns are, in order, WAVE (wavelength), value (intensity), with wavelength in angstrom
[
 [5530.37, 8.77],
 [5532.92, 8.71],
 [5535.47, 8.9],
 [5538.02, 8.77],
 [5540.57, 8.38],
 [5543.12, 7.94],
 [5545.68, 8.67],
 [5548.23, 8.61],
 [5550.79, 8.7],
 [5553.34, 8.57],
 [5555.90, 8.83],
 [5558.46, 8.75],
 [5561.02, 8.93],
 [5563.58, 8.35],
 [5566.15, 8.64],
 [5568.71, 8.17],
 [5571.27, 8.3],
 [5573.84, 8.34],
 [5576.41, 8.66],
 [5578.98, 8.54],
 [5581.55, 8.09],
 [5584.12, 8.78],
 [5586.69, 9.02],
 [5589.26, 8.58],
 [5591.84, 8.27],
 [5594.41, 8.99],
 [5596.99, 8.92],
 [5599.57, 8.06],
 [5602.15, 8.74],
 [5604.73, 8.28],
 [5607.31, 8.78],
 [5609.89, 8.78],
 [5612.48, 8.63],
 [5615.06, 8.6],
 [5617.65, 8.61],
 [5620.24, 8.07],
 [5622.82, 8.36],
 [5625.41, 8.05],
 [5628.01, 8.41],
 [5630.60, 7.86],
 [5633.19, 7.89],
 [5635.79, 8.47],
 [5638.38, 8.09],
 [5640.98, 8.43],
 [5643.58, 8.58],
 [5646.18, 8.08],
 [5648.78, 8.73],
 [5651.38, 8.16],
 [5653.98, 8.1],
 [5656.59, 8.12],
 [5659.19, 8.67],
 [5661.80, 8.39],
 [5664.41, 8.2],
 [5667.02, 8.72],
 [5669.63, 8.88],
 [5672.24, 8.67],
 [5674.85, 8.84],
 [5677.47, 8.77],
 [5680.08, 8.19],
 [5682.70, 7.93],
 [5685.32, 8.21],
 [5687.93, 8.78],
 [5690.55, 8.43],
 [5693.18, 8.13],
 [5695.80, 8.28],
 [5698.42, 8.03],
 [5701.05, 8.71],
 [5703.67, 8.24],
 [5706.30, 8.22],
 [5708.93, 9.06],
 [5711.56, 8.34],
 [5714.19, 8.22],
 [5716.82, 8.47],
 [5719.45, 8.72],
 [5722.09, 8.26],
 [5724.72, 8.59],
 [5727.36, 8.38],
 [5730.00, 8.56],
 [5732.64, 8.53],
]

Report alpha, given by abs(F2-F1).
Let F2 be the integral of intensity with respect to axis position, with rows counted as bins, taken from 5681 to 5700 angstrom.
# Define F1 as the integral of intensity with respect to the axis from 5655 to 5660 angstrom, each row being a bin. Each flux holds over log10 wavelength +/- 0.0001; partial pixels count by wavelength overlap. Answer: 115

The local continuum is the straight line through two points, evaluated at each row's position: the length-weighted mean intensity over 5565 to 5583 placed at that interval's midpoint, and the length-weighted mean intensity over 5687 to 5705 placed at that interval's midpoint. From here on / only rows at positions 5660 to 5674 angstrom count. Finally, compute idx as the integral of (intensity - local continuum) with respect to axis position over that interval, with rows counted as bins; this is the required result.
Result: 3.0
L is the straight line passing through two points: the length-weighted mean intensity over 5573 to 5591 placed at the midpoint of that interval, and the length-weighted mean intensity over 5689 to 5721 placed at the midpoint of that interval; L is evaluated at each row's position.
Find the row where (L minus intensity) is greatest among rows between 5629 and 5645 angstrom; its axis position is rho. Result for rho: 5630.60 angstrom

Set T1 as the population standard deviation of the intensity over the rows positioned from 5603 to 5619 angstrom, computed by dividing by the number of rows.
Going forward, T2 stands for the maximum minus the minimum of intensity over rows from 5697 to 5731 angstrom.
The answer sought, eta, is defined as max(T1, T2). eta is 1.03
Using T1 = 0.17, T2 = 1.03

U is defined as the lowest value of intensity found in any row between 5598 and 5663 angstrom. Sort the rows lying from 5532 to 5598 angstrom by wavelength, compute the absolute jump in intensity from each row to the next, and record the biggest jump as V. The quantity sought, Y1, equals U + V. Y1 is 8.59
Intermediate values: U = 7.86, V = 0.73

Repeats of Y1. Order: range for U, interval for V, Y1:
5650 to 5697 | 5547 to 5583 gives 8.51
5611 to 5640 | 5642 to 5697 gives 8.51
